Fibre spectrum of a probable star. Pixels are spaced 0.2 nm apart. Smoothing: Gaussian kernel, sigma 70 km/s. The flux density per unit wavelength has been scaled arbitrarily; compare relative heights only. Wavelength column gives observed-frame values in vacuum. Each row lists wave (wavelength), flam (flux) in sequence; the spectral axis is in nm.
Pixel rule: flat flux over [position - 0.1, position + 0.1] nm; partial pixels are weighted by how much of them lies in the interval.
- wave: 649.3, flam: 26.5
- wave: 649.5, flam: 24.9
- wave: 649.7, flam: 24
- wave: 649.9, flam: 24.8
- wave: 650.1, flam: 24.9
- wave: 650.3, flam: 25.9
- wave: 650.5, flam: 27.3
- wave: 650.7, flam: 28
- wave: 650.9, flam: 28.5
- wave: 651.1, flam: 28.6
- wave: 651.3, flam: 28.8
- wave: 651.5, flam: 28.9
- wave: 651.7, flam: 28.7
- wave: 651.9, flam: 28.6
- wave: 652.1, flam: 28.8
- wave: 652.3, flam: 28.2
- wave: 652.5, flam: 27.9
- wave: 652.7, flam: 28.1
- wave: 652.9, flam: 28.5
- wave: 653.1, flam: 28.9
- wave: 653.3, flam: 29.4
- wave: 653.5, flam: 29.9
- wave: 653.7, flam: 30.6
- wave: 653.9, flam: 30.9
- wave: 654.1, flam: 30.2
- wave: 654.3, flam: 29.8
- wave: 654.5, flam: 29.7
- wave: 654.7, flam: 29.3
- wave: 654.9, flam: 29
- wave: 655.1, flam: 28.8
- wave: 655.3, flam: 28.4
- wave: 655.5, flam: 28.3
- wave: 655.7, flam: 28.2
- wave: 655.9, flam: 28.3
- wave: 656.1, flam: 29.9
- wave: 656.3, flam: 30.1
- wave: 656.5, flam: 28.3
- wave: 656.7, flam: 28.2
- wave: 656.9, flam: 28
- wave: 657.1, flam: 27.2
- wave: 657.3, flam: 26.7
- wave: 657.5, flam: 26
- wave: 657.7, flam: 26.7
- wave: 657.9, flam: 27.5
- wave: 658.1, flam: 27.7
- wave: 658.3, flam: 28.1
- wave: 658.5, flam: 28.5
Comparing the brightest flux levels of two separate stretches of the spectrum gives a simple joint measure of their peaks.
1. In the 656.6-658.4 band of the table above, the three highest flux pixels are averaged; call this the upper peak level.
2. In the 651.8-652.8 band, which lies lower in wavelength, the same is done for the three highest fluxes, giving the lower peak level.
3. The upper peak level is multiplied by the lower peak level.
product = 802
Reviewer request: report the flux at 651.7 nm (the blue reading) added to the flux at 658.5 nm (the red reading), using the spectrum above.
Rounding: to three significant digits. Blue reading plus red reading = 57.2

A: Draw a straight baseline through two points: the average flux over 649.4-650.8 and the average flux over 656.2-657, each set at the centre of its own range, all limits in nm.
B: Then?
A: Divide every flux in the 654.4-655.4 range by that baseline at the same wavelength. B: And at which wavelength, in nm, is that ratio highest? 654.5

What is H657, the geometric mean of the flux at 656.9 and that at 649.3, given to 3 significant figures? 27.2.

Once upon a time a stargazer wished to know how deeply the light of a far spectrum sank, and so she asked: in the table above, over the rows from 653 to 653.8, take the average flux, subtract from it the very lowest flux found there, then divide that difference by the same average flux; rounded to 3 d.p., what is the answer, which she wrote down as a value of 0.027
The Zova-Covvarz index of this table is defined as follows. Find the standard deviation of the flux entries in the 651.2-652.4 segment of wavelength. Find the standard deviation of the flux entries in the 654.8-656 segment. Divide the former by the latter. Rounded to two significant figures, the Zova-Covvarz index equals 0.78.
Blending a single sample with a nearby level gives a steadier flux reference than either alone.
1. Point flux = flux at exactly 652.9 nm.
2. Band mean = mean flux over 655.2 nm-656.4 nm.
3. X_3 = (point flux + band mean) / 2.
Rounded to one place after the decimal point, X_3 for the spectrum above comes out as 28.7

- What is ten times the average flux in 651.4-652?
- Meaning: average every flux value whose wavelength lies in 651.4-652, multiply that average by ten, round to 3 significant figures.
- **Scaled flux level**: 287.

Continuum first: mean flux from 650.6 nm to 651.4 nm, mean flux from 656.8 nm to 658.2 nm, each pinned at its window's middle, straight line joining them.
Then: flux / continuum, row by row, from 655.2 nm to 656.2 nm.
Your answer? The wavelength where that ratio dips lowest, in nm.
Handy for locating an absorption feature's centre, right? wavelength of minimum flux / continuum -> 655.7 nm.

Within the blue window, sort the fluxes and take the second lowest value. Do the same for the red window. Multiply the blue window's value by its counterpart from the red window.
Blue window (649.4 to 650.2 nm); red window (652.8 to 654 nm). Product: 717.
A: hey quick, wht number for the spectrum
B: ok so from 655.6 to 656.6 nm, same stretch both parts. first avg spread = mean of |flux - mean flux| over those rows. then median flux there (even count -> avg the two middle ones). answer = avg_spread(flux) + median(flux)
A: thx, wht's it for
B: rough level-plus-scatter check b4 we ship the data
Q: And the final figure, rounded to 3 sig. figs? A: 29.1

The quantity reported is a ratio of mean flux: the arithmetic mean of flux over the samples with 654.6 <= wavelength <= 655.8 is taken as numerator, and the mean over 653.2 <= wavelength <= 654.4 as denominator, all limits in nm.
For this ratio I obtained 0.95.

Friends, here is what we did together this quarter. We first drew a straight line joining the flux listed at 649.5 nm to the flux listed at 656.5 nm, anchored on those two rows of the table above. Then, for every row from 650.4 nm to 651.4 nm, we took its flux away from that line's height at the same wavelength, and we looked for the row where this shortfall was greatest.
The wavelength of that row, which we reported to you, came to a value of 650.5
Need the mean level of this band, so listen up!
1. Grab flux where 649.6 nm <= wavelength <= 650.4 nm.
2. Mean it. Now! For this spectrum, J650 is 24.9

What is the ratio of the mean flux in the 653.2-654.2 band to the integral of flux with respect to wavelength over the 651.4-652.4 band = 1.05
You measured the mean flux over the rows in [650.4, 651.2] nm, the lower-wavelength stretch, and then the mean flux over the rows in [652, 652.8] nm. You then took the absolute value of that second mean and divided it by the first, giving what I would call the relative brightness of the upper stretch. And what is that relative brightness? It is 1.01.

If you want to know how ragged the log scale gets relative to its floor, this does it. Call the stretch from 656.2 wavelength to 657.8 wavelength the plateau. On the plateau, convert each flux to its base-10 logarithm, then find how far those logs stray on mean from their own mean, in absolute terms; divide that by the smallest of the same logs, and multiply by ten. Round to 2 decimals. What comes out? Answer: 0.11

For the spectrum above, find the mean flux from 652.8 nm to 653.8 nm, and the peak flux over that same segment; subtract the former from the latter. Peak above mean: 1.1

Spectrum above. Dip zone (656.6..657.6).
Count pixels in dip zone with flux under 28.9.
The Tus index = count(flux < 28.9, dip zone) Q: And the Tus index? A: 5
